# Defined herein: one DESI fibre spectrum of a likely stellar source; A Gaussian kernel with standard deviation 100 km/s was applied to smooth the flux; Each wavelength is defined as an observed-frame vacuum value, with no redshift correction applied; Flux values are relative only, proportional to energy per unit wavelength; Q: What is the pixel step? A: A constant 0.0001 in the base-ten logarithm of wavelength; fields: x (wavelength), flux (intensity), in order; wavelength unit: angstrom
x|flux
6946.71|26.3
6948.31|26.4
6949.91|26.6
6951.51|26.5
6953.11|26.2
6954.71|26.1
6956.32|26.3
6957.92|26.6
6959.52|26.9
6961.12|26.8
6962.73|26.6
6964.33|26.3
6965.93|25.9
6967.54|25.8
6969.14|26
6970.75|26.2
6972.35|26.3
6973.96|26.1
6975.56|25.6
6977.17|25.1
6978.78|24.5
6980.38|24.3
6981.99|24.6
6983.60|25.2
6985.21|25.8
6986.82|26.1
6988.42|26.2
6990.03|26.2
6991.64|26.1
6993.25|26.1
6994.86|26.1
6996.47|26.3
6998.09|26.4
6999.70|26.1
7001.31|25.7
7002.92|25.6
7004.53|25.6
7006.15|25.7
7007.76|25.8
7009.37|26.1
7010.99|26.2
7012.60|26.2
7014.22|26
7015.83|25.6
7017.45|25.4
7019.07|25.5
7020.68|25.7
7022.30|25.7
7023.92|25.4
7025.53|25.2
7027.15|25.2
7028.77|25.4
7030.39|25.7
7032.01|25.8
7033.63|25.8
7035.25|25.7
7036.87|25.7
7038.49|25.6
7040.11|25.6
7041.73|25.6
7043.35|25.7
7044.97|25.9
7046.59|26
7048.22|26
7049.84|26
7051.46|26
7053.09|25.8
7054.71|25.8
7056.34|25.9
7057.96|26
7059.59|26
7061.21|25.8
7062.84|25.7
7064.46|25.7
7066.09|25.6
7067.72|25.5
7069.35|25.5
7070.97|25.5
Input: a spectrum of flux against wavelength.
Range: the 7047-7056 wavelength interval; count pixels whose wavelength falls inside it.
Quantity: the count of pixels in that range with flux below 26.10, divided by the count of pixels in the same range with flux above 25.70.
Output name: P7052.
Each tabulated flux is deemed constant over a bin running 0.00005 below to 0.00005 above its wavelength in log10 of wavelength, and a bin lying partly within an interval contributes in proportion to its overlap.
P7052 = 1.0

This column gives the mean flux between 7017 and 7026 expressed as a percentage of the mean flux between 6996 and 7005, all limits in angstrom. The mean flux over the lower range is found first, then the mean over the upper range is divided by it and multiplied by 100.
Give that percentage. 98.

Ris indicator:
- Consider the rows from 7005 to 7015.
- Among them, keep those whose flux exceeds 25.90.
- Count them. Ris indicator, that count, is 4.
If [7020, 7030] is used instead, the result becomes 0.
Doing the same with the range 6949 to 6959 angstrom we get 6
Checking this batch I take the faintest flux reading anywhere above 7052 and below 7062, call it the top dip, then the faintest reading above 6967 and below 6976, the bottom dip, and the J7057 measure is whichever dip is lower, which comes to 25.6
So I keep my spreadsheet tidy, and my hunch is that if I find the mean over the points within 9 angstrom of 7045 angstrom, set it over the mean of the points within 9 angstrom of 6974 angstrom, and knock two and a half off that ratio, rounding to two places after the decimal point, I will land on -1.49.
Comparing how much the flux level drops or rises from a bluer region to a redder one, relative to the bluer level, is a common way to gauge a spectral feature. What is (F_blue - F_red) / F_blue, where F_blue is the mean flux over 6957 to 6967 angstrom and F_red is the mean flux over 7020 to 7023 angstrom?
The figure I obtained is 0.031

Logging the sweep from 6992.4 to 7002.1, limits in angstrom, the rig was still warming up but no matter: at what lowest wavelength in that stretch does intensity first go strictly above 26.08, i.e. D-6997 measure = 6993.25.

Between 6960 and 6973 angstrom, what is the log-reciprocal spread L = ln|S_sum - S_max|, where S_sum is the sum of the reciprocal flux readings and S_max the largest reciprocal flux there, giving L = -1.32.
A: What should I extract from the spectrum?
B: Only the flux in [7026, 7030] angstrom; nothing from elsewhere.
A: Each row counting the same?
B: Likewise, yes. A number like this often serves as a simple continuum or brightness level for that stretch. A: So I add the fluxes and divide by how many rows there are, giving 25.3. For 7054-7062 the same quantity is 25.9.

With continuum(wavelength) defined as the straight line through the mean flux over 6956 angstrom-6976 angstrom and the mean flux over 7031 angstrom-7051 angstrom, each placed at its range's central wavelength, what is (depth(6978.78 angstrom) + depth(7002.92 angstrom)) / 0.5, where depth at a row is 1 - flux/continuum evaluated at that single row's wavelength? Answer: 0.16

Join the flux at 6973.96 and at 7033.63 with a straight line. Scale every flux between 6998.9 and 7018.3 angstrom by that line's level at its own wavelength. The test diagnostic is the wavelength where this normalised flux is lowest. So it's 7017.45 angstrom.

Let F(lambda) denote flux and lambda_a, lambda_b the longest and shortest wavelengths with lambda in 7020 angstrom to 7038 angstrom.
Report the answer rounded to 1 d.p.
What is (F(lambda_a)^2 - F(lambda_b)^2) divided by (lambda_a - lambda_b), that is 0.0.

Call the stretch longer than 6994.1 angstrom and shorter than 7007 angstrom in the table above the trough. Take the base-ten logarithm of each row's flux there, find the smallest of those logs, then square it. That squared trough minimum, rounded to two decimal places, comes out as 1.98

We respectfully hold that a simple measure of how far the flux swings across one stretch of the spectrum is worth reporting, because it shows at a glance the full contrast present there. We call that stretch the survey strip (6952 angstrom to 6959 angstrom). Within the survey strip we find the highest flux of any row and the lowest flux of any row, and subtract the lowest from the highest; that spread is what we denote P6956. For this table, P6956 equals 0.5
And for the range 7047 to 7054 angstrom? 0.2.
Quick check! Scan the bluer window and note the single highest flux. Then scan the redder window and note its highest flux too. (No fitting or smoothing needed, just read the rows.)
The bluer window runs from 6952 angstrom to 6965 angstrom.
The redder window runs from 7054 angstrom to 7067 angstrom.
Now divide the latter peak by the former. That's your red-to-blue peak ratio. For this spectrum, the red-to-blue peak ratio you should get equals 0.967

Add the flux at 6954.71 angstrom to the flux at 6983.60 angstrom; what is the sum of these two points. 51.3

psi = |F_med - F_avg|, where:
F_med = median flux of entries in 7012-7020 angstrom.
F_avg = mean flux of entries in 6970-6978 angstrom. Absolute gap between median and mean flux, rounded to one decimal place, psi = 0.3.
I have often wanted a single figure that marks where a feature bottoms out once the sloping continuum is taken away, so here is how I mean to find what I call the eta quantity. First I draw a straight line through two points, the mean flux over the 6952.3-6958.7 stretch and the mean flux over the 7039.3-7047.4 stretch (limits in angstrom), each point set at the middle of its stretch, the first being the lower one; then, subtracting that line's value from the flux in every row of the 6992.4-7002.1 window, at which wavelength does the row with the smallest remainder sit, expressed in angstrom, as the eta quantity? 7001.31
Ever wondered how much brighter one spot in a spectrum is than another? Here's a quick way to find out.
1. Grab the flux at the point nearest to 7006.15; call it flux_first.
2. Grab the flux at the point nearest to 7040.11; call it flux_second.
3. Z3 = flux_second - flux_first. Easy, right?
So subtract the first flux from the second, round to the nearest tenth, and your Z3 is -0.1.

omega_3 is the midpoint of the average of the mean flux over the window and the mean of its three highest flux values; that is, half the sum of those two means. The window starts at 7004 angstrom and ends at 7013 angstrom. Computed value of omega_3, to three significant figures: 26.0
